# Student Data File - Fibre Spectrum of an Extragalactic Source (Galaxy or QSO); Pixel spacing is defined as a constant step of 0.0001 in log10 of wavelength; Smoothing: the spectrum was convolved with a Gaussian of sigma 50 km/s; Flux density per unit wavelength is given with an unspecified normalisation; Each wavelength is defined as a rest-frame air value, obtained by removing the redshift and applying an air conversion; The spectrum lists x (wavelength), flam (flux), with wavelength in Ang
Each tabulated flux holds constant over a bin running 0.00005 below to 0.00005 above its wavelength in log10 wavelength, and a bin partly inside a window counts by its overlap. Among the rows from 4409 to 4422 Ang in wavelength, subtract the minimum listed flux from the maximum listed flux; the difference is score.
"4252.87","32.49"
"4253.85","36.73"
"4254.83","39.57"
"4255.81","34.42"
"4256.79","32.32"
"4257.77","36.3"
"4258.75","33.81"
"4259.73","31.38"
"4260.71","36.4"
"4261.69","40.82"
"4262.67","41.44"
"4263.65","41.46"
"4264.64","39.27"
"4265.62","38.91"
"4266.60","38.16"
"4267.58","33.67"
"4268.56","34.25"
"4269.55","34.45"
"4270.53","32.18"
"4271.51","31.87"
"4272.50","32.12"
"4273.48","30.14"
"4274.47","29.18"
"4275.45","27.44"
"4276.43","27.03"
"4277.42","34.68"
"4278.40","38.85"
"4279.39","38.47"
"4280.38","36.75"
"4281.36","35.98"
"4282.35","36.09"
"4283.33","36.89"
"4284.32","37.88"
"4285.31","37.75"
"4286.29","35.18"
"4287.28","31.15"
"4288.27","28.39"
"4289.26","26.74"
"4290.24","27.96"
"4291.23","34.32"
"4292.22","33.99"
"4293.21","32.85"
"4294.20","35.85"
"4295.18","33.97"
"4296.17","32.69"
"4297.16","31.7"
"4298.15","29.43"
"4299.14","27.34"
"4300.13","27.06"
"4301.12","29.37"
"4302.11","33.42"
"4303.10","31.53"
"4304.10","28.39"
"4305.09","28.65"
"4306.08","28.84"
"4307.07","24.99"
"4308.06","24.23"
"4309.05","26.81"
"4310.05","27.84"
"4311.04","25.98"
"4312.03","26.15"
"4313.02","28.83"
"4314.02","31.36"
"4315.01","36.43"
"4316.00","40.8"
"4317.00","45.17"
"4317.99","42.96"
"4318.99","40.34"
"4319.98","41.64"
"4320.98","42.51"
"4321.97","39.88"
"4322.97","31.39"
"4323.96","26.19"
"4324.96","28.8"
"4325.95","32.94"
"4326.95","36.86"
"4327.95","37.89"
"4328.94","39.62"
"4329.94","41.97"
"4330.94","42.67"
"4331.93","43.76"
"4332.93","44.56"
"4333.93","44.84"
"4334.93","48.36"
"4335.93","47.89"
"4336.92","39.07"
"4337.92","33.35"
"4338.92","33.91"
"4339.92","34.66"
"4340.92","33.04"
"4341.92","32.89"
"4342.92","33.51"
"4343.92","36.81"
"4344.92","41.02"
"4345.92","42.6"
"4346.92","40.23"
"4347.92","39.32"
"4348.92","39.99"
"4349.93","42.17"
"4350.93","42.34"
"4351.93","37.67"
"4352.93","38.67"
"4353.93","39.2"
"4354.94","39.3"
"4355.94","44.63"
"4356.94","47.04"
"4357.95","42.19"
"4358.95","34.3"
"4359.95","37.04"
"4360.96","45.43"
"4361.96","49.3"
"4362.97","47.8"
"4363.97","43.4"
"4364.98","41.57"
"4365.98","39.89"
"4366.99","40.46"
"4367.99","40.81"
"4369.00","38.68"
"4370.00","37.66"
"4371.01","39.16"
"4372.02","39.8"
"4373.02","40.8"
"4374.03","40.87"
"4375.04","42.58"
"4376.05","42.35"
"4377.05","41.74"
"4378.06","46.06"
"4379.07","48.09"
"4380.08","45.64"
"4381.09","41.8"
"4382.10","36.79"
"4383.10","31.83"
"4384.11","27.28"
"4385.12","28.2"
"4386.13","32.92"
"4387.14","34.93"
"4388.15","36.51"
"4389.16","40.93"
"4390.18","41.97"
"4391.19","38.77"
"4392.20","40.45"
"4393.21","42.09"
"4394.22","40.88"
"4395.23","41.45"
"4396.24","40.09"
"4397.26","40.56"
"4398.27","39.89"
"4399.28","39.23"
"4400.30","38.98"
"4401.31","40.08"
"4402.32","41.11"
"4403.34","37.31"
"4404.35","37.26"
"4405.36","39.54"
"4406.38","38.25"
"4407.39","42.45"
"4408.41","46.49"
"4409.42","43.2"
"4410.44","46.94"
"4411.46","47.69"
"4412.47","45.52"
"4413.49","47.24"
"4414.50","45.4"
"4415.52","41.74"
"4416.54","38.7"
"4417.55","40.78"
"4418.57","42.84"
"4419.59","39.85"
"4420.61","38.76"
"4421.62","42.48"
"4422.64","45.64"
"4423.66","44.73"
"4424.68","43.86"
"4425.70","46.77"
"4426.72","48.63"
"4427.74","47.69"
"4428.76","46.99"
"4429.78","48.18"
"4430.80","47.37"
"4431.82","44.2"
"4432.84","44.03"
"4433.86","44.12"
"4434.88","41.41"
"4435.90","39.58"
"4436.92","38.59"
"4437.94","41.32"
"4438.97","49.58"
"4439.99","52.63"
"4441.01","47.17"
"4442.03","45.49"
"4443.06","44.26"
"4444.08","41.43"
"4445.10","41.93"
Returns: 9.0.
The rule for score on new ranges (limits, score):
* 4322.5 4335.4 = 22.2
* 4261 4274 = 11.3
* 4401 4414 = 10.4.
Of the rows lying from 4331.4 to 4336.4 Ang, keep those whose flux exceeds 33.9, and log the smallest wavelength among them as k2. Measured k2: 4331.93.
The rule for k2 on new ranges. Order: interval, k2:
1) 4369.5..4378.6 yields 4370.00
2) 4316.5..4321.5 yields 4317.00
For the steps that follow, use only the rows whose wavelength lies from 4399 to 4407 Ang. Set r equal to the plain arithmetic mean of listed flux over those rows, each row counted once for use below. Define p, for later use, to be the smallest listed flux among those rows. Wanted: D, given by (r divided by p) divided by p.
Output 0.028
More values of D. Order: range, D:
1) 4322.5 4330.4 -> 0.050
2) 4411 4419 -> 0.029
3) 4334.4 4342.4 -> 0.035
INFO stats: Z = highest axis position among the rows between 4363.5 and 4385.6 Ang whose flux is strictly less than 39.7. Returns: 4385.12 Ang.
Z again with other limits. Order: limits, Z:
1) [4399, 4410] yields 4406.38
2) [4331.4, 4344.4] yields 4343.92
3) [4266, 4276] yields 4275.45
